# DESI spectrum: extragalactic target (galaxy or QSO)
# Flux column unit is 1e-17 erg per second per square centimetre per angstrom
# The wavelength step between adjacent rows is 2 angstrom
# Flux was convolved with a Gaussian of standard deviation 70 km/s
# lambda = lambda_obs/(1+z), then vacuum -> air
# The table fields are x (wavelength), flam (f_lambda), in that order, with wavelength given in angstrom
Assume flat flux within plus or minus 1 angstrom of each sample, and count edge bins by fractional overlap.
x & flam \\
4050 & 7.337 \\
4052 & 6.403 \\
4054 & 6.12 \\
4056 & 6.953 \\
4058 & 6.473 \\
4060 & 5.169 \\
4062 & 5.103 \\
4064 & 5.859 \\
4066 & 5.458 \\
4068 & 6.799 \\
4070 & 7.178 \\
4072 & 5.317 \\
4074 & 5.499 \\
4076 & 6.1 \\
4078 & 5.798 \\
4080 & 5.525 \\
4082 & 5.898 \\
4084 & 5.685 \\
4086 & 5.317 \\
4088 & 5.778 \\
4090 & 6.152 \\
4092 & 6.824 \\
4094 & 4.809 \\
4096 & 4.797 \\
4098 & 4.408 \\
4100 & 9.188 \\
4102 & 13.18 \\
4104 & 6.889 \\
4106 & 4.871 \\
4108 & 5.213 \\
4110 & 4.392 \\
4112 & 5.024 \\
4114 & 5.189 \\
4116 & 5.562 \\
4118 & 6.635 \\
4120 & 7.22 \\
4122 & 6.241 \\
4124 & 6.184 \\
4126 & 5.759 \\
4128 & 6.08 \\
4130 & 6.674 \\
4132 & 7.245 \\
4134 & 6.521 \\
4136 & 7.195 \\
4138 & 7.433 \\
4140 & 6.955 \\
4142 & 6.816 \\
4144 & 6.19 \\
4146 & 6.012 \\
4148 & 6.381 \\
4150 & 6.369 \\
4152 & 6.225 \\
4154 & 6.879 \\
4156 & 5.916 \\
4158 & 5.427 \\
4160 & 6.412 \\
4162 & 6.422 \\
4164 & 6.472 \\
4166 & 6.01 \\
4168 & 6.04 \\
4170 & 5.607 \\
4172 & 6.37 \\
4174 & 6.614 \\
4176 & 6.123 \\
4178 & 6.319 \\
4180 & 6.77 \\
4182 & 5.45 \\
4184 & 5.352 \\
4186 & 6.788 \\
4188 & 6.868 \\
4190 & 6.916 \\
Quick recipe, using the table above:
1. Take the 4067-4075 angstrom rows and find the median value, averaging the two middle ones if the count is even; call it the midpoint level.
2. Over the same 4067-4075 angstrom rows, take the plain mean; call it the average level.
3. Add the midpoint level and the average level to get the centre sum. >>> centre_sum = 12.3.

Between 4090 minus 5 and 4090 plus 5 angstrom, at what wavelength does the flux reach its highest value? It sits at 4092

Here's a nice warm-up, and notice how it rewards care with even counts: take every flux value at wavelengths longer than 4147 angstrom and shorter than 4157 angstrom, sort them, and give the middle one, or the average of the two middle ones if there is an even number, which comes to 6.4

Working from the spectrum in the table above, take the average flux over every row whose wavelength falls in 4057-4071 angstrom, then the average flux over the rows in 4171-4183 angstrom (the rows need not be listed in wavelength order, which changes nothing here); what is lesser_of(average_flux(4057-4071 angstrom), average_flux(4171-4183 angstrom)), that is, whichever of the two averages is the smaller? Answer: 6.01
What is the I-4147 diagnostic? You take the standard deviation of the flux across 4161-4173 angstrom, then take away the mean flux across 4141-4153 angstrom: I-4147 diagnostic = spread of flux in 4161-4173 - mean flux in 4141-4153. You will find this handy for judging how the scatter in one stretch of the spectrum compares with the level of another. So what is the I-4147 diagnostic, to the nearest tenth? -6.0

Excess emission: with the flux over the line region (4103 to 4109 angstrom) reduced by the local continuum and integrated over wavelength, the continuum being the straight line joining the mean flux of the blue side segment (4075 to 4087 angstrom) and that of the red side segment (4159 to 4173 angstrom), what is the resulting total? -1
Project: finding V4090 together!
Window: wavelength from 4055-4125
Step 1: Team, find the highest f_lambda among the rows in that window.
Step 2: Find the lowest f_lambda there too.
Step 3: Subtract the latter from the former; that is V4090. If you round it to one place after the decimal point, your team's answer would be 8.8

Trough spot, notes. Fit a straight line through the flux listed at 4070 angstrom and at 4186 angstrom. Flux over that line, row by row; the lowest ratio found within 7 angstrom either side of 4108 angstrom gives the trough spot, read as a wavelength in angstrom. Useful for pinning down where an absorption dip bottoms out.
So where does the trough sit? 4110 angstrom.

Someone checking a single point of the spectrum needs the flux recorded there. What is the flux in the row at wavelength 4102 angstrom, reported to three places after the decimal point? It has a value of 13.180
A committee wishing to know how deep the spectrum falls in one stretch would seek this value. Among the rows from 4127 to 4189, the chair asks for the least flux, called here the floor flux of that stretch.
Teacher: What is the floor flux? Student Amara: 5.352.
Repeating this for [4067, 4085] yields 5.317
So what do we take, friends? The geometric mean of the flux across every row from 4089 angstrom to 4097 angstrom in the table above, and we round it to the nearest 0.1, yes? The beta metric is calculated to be 5.6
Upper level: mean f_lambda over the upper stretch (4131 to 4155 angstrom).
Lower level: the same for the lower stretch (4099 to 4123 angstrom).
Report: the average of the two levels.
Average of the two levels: 6.7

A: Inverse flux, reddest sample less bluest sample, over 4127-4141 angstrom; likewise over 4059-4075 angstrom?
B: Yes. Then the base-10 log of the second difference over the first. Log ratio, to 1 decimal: -0.3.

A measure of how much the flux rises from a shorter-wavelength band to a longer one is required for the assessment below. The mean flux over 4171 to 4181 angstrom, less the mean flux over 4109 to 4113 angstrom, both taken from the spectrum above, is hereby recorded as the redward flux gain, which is 1.7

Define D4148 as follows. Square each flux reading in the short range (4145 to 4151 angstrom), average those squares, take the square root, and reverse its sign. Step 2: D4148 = -6.3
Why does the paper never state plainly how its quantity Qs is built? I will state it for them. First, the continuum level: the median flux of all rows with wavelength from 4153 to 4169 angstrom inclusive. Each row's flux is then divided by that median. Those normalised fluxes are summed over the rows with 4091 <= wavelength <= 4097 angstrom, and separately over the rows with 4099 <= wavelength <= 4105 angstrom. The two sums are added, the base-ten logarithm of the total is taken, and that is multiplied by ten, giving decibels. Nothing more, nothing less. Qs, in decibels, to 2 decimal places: 8.66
